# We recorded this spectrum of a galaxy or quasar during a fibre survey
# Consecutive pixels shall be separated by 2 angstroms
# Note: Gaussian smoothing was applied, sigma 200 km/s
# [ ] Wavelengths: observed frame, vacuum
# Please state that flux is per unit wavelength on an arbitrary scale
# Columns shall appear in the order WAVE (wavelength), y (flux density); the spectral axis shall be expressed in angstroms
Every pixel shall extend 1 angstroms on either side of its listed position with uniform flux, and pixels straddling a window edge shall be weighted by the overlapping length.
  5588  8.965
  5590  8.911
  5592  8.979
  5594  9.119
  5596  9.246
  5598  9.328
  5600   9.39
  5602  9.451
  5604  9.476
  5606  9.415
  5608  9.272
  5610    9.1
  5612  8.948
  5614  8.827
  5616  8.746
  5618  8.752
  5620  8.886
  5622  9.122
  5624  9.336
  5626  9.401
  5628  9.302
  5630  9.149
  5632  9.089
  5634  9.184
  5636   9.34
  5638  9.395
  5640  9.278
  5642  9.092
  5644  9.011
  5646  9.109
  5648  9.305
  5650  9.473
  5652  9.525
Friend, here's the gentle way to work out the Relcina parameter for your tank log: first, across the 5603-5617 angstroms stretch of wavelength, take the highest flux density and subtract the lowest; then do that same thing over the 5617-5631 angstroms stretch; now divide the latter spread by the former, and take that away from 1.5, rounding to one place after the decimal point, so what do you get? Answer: 0.6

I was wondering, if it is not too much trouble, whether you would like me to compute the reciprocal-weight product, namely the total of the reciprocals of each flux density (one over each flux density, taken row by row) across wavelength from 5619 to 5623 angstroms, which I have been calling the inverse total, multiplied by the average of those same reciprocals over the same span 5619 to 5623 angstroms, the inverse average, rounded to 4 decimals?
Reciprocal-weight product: 0.0247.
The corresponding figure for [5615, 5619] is 0.0261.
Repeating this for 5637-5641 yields 0.0229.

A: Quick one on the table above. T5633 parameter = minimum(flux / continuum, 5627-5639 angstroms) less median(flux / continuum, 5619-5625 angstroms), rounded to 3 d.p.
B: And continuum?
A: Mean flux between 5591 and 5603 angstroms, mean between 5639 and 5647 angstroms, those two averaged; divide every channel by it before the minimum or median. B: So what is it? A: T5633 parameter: -0.004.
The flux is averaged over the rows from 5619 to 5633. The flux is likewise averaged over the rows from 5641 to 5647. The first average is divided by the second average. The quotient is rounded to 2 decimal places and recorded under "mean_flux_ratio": 1.01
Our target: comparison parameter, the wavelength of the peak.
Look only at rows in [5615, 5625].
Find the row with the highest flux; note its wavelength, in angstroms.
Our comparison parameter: 5624 angstroms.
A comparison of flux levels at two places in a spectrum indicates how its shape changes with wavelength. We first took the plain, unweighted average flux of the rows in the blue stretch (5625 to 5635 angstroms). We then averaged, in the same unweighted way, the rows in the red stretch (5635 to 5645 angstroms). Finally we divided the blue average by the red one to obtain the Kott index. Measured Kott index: 1.000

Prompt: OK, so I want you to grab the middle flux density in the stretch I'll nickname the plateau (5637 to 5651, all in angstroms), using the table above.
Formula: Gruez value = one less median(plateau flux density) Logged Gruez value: -8.28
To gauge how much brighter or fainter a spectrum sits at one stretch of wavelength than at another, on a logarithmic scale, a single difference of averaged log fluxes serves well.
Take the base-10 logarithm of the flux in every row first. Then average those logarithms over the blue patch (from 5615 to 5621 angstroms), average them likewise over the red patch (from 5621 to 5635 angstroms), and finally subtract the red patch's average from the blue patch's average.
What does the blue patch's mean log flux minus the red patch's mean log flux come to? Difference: -0.021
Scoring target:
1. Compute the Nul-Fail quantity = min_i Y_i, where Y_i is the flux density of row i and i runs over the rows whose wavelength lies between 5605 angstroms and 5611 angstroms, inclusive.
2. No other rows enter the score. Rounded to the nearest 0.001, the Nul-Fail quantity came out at 9.100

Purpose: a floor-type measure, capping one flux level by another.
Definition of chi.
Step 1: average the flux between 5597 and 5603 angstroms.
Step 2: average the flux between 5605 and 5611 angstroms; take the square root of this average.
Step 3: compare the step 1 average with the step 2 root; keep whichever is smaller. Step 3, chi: 3.04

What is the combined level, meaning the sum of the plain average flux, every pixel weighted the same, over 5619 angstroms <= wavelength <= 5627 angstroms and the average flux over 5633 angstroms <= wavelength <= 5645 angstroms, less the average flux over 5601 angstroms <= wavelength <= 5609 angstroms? 9.00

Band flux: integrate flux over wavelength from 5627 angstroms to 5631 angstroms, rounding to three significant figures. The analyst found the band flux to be 36.9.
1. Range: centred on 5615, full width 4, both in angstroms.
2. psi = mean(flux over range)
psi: 8.79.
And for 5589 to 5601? 9.16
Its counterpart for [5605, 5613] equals 9.18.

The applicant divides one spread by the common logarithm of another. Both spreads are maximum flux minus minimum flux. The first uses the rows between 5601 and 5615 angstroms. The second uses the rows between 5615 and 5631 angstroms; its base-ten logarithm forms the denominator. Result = -3.53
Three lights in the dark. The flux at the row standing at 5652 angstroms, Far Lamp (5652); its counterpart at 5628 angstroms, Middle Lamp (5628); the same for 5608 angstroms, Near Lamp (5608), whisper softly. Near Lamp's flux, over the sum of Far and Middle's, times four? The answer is 1.97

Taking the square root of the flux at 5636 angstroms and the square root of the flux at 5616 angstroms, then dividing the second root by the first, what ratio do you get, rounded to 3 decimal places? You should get 0.968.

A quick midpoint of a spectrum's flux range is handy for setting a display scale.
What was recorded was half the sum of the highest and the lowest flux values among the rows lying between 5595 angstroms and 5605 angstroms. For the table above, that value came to 9.36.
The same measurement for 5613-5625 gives 9.04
